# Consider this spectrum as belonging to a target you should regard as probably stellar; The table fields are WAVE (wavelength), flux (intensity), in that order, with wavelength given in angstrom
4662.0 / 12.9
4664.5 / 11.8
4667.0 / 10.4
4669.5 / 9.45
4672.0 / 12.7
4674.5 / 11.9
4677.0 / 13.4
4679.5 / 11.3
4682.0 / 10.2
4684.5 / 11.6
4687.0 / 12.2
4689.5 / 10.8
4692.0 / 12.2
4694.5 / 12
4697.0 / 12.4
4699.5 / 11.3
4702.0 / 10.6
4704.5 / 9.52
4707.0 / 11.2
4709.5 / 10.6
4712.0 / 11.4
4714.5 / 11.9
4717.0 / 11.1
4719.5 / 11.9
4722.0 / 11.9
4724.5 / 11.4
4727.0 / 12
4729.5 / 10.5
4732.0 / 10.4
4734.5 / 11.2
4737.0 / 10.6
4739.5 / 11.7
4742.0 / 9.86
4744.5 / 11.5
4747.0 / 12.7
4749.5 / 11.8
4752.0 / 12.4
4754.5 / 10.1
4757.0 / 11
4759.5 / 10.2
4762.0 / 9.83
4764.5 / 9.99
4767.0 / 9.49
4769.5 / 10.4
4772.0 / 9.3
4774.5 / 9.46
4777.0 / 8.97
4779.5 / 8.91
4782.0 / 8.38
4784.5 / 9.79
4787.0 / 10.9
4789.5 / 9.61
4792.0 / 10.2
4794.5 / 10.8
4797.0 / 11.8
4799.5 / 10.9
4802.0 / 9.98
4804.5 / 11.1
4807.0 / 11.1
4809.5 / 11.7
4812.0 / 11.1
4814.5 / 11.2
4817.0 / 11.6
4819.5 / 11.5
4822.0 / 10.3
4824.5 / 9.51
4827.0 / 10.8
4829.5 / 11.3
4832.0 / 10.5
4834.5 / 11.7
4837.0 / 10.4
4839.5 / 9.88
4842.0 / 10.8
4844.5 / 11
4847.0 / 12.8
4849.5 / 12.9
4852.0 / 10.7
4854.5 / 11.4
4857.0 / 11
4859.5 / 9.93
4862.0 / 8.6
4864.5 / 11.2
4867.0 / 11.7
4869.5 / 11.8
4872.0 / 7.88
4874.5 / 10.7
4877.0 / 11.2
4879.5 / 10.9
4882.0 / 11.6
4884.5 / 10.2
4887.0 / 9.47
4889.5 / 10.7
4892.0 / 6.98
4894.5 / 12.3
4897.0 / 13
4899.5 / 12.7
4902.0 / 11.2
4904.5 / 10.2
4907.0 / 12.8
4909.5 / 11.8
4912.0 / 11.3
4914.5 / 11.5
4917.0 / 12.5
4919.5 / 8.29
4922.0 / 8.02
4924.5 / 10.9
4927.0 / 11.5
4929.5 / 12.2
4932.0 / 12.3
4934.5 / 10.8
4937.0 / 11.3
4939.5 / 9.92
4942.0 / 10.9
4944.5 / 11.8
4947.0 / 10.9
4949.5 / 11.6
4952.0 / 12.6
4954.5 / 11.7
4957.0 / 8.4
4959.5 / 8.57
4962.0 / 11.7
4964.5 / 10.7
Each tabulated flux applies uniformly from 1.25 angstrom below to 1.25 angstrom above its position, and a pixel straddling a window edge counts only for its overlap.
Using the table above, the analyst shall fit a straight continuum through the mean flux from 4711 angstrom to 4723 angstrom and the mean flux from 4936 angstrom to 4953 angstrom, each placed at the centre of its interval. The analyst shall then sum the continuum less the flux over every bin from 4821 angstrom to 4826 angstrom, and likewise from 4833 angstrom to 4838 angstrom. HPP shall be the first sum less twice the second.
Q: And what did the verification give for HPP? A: 2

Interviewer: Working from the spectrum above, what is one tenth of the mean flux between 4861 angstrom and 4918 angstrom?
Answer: 1.10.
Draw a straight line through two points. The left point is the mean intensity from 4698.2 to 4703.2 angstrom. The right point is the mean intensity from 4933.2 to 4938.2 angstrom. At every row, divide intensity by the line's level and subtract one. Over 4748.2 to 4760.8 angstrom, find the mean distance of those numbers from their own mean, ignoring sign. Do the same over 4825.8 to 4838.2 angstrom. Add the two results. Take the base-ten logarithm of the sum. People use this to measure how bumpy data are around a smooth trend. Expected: -0.94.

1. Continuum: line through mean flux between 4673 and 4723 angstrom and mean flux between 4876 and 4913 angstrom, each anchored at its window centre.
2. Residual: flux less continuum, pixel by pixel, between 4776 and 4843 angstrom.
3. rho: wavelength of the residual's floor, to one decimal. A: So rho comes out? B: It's 4782.0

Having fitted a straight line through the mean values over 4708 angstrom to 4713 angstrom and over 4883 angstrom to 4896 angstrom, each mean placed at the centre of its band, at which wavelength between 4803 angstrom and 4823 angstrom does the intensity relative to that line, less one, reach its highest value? 4809.5 angstrom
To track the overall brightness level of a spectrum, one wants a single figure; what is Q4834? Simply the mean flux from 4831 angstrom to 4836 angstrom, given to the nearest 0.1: 11.1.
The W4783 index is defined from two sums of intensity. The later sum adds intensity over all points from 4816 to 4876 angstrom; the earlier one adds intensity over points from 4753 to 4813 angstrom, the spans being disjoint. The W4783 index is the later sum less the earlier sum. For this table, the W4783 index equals 15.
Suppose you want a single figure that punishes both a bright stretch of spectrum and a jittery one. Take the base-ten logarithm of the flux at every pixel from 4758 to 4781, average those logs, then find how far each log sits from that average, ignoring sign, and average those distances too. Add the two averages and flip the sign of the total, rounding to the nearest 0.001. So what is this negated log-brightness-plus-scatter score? -1.002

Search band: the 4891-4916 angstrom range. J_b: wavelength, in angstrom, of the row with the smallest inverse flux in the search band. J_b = 4897.0 angstrom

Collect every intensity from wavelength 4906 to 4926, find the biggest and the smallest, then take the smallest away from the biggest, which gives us 4.8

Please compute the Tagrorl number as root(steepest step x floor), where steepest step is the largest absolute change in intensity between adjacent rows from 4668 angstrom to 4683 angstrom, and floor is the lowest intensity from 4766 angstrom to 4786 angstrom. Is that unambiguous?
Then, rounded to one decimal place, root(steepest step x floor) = 5.2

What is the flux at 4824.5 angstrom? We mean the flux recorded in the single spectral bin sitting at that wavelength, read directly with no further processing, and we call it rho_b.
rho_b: 9.51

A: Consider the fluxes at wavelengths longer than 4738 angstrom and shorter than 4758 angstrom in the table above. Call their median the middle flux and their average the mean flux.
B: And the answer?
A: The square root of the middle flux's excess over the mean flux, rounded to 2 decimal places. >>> 0.47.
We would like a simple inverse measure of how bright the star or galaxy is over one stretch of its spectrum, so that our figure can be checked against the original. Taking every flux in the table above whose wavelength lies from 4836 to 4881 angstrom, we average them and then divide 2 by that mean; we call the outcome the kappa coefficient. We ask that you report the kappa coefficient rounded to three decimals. 0.185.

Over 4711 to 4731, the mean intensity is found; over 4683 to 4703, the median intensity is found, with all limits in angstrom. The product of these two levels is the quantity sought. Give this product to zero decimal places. 136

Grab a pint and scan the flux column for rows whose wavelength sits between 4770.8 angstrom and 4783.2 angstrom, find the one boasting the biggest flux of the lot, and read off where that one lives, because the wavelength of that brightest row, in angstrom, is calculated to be 4774.5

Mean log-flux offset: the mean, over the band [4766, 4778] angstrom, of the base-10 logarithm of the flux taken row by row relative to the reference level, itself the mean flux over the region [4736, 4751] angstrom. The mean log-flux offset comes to -0.08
